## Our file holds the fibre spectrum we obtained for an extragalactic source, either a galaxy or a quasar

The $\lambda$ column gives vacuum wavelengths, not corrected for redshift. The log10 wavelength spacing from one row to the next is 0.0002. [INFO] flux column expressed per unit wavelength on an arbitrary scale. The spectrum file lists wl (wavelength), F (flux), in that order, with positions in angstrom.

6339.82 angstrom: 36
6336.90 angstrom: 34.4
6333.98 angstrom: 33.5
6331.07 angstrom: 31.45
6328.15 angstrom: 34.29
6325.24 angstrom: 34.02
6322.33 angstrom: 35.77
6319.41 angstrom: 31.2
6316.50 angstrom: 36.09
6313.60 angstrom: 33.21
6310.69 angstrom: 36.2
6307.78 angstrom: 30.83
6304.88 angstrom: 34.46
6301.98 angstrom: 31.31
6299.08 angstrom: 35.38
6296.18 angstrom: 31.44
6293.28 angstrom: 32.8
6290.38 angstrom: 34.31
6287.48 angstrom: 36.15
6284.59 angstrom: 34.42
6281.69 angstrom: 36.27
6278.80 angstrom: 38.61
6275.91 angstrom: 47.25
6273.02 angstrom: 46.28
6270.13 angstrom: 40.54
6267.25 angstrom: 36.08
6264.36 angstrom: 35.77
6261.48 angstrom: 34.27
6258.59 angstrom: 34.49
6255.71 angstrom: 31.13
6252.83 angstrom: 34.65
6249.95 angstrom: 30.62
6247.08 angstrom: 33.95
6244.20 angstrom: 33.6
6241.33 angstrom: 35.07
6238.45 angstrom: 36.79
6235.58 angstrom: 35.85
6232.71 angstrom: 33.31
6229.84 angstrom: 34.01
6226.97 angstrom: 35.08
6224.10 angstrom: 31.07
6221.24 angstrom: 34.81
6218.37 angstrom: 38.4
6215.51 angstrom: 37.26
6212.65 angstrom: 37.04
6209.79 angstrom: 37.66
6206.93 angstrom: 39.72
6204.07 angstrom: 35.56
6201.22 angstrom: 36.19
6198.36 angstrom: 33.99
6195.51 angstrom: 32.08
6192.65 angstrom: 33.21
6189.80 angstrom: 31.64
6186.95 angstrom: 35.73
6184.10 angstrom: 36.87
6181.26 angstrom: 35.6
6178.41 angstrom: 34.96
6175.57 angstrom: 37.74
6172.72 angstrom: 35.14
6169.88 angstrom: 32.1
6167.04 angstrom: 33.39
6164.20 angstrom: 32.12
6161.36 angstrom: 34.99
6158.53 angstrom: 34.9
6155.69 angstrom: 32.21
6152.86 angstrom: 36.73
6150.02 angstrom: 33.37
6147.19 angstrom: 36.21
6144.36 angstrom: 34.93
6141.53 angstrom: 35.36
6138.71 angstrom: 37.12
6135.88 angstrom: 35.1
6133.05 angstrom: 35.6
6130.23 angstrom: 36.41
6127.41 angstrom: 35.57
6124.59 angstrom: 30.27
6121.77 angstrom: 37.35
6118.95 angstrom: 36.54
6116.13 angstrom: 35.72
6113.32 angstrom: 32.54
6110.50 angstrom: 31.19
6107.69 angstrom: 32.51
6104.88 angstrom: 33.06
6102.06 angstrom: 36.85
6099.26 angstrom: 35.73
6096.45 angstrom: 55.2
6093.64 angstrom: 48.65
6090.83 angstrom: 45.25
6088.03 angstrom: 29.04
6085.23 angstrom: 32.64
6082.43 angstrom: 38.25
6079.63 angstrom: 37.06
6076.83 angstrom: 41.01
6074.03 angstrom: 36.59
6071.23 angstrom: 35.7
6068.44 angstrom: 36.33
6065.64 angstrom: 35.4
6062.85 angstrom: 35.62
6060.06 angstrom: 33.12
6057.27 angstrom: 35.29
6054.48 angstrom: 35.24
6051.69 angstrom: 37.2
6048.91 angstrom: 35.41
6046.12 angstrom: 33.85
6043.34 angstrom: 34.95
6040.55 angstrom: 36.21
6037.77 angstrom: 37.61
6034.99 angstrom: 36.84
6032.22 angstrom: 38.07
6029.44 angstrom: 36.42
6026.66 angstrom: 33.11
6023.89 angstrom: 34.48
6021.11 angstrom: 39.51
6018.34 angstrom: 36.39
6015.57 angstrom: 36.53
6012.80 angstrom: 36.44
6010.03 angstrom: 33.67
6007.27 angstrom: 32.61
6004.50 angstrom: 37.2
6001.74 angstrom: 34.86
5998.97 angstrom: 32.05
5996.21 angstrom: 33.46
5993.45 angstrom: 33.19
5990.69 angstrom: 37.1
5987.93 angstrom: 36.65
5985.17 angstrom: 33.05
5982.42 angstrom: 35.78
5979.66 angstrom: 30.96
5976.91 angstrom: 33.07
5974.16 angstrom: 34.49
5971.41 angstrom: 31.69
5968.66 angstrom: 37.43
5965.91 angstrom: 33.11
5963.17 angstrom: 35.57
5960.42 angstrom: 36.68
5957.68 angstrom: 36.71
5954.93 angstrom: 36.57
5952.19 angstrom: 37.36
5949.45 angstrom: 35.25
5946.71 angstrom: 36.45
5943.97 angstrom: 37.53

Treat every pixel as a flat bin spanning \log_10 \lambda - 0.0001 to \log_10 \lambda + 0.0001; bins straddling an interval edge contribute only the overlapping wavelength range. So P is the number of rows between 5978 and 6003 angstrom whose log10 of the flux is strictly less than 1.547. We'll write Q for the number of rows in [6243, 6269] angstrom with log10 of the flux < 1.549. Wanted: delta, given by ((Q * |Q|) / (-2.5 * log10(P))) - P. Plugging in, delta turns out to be -31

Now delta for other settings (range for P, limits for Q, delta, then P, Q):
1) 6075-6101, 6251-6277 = -23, 2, 4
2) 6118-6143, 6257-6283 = -7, 2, 2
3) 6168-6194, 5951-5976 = -10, 5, 3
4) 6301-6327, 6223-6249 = -31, 6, 7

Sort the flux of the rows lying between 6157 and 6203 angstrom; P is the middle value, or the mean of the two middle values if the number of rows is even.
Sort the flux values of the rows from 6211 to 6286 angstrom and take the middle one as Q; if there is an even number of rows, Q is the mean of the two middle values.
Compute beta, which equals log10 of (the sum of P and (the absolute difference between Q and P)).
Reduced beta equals 1.54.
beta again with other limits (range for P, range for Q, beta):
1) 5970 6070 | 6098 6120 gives 1.56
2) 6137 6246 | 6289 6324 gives 1.56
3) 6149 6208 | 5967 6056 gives 1.55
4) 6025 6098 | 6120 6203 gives 1.57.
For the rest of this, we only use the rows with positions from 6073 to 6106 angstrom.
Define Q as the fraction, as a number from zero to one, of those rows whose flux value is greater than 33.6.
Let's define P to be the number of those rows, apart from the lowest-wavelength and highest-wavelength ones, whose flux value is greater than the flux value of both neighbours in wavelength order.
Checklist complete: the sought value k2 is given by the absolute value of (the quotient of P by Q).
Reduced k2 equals 5.3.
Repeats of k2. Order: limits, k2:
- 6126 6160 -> 4.8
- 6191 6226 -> 4.0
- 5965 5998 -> 9.6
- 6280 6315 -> 6.9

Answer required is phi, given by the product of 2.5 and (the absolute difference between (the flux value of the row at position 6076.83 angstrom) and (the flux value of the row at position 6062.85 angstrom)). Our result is 13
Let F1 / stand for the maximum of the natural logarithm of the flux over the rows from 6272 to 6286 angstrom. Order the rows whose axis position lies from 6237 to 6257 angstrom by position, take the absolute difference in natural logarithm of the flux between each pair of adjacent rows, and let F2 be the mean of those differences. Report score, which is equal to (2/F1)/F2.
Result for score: 7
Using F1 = 3.86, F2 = 0.07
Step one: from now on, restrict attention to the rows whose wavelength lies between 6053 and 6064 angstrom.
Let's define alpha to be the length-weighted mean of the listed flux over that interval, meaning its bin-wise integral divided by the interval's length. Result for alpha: 34.8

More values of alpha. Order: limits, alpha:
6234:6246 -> 35.3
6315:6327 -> 34.3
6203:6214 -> 37.6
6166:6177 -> 34.6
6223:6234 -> 33.4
